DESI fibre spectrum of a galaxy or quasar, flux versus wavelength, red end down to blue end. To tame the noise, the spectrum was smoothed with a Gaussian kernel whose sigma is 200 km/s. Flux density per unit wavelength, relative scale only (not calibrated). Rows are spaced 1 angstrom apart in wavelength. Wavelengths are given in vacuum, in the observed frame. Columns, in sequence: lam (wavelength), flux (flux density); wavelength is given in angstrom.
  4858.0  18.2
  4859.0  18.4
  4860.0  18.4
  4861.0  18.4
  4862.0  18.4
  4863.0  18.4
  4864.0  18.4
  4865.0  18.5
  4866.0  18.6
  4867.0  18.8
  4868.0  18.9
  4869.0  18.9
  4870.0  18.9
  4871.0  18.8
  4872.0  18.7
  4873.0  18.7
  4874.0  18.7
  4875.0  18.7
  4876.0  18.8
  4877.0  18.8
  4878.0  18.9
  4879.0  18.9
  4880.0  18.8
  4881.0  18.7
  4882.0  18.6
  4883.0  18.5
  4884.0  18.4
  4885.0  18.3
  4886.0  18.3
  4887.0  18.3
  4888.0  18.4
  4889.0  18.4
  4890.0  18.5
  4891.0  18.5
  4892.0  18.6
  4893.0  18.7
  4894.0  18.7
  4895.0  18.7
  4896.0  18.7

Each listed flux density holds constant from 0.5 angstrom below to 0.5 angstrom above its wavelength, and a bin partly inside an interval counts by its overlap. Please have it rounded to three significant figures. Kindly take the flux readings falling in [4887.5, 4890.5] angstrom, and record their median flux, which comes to 18.4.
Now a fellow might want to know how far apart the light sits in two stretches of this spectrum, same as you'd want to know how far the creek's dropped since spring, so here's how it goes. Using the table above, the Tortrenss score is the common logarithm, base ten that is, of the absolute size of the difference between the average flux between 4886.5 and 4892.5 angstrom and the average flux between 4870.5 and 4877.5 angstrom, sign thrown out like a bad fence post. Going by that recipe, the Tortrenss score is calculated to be -0.53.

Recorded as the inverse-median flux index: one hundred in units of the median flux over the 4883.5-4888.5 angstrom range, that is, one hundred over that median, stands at 5.46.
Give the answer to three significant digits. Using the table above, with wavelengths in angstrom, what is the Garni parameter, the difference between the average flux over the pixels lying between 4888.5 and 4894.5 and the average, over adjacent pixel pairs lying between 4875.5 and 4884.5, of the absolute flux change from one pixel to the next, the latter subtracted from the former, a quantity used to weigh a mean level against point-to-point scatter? 18.5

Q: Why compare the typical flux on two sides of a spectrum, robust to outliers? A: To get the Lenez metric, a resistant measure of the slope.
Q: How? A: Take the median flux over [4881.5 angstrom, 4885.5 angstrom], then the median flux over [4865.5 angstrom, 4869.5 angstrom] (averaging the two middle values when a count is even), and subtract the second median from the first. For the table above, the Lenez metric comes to -0.4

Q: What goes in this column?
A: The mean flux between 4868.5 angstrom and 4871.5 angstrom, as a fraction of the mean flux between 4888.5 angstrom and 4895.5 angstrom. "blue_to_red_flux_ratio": 1.02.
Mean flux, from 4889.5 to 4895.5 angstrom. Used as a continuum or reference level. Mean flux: 18.6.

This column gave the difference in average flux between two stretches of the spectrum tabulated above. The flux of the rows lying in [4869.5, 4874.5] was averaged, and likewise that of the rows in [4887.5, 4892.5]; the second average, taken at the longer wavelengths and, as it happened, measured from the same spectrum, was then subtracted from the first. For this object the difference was 0.3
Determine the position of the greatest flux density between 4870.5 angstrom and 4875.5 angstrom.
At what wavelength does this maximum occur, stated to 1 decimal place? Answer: 4871.0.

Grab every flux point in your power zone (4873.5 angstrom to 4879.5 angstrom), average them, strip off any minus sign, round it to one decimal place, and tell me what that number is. 18.8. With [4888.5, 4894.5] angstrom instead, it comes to 18.6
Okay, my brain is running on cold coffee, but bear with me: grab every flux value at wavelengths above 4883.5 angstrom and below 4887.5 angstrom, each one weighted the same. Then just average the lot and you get 18.3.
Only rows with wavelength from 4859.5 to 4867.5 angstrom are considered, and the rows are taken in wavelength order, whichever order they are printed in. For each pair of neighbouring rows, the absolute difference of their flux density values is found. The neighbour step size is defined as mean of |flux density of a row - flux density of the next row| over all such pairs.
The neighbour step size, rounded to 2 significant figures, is 0.057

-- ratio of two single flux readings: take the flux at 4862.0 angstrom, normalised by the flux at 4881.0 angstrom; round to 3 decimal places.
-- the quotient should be 0.984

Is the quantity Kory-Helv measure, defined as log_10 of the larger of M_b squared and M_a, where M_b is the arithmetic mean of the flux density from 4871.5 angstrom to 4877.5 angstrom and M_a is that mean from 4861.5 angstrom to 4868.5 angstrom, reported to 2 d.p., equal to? 2.55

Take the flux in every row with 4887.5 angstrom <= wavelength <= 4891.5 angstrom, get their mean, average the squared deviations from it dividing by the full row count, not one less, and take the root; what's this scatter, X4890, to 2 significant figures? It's 0.050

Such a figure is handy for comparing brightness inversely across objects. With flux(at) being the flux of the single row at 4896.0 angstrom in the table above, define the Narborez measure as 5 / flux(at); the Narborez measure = 0.267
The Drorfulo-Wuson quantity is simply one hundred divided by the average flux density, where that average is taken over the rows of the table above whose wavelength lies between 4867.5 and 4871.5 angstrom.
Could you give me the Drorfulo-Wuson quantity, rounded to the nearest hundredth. 5.30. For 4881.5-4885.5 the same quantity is 5.42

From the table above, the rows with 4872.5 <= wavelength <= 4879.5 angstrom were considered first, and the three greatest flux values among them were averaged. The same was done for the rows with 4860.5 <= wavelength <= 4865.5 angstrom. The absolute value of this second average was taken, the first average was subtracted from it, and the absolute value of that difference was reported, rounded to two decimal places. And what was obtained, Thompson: 0.43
